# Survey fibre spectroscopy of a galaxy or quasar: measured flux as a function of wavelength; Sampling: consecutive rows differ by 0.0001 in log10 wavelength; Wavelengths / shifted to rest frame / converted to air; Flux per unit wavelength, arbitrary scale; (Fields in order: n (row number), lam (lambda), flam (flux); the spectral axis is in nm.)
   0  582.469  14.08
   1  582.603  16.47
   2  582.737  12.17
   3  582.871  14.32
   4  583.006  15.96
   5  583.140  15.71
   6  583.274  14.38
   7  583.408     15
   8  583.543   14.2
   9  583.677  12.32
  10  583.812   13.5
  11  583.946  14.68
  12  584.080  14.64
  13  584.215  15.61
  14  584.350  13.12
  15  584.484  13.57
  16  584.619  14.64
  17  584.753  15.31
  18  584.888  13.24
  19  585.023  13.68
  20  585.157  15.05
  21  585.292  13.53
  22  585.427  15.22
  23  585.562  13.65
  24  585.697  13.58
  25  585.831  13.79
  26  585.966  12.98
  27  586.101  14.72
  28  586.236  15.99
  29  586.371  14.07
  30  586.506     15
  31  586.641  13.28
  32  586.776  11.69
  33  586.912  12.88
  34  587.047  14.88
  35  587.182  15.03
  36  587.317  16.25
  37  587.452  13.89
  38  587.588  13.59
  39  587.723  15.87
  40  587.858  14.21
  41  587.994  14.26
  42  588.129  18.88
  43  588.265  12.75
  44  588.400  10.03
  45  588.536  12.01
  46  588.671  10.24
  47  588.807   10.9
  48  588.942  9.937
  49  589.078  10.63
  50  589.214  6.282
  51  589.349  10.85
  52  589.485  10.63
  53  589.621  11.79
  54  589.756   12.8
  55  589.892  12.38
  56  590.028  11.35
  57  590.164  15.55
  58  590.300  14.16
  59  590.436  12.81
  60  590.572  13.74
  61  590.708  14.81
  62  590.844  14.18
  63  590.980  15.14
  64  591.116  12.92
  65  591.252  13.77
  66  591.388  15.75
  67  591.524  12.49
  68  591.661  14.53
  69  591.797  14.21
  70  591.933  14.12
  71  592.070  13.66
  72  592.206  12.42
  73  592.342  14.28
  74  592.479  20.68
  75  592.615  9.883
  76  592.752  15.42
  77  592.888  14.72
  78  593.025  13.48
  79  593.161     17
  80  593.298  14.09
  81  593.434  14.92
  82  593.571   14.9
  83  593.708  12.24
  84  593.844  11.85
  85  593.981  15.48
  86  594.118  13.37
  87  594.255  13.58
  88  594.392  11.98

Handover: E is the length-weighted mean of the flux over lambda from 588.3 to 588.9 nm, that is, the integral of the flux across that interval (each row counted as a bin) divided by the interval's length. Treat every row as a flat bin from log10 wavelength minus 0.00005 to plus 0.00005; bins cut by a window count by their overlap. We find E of 10.9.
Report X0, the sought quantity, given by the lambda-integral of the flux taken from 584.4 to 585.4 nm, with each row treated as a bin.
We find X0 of 14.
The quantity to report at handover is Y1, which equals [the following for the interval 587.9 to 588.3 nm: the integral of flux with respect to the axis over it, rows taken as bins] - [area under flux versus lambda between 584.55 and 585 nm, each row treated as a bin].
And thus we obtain -0.3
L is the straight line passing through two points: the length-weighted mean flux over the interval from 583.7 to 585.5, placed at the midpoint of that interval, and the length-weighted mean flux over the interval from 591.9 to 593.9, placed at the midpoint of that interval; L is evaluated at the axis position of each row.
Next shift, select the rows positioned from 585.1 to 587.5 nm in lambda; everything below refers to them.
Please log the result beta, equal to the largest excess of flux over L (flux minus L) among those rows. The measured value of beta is 2.00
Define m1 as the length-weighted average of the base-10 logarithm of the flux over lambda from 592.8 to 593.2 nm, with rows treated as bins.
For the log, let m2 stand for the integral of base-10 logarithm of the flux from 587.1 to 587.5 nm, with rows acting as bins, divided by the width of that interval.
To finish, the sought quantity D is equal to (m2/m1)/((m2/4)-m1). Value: -1.14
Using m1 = 1.174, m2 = 1.18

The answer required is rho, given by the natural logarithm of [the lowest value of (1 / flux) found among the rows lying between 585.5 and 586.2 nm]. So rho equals -2.69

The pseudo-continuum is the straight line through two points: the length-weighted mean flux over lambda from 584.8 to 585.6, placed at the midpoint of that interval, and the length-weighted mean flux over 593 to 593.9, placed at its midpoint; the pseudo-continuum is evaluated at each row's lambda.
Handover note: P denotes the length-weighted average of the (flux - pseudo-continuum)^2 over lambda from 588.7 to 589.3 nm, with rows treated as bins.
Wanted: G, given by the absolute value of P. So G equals 24.2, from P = 24.2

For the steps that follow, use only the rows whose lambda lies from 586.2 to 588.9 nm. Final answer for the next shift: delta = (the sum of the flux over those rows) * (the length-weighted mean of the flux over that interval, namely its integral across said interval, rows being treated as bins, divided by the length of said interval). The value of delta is 3783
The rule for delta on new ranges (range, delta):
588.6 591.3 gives 2996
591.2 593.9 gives 4049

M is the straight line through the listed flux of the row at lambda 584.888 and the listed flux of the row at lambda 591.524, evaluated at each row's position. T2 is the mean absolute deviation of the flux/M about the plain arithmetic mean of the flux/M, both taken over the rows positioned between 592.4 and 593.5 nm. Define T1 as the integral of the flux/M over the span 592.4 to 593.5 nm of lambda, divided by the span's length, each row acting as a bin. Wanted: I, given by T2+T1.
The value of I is 1.38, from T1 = 1.22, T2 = 0.16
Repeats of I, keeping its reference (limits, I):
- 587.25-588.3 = 1.28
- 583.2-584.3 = 1.12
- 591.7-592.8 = 1.31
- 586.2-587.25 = 1.16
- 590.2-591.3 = 1.16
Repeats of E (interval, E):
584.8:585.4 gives 14.0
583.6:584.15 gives 13.8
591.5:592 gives 13.9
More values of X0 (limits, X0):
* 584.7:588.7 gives 56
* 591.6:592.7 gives 16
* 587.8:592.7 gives 64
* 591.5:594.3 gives 40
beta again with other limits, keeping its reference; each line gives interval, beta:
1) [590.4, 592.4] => 1.49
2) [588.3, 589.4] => -2.24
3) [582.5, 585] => 2.24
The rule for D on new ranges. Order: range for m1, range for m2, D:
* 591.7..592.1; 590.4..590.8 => -1.15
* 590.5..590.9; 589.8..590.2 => -1.09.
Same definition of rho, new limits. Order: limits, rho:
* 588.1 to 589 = -2.94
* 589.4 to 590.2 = -2.74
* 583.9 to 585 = -2.75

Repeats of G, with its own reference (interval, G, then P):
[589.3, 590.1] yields 6.7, 6.7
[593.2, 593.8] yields 1.7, 1.7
